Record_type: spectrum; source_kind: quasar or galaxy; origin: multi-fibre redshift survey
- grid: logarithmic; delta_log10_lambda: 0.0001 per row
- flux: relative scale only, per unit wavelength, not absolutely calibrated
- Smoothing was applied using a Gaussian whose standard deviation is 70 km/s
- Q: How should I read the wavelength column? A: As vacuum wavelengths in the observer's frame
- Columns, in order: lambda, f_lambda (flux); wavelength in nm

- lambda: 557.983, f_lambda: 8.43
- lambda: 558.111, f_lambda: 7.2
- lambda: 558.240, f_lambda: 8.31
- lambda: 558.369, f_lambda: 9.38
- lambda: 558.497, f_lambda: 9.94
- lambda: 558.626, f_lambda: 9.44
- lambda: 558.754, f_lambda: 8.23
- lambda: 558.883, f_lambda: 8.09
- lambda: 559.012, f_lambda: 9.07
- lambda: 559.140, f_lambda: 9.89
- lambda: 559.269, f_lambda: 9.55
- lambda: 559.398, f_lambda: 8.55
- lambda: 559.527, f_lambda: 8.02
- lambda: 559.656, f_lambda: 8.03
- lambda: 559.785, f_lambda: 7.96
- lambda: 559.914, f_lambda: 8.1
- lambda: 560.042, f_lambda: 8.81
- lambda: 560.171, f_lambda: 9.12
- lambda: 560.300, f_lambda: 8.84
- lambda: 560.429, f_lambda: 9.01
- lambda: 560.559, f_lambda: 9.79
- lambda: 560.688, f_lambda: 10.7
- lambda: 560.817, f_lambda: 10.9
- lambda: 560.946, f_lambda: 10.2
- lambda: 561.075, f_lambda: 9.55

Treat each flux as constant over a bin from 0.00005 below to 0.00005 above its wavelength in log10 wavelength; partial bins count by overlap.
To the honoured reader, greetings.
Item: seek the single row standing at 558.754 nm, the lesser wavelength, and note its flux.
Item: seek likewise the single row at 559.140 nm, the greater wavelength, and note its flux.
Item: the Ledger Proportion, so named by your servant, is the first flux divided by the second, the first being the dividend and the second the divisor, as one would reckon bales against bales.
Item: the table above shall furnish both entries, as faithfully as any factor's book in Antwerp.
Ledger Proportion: 0.83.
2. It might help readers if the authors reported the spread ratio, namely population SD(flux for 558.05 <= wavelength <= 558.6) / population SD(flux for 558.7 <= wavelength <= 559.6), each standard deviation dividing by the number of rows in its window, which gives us 1.5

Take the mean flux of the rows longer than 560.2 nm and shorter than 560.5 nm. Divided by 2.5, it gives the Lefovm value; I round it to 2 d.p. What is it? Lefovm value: 3.57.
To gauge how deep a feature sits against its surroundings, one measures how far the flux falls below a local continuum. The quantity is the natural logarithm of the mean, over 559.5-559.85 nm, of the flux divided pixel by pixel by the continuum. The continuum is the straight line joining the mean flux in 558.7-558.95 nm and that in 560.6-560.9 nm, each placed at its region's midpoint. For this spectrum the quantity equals -0.15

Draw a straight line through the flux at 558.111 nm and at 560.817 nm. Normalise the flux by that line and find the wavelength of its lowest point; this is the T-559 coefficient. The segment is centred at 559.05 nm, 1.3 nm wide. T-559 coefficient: 559.656 nm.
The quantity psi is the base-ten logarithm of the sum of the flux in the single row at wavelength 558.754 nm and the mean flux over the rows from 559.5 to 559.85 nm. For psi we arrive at 1.210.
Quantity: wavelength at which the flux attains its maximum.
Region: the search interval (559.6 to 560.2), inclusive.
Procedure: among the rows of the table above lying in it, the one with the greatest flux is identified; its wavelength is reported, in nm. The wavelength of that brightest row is 560.171 nm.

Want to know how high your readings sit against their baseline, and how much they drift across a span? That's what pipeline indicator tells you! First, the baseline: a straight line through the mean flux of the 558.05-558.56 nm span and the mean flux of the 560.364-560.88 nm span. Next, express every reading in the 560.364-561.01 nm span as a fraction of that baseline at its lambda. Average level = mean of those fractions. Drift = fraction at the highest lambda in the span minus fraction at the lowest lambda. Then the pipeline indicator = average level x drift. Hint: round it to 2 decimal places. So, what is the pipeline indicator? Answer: 0.09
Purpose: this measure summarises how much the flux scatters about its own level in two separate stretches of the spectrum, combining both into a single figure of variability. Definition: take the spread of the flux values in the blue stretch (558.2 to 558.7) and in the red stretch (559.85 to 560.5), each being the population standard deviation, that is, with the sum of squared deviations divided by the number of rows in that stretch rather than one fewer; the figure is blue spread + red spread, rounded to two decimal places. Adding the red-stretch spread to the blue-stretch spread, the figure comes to 0.95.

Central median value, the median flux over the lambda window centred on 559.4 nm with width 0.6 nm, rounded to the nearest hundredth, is 8.55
